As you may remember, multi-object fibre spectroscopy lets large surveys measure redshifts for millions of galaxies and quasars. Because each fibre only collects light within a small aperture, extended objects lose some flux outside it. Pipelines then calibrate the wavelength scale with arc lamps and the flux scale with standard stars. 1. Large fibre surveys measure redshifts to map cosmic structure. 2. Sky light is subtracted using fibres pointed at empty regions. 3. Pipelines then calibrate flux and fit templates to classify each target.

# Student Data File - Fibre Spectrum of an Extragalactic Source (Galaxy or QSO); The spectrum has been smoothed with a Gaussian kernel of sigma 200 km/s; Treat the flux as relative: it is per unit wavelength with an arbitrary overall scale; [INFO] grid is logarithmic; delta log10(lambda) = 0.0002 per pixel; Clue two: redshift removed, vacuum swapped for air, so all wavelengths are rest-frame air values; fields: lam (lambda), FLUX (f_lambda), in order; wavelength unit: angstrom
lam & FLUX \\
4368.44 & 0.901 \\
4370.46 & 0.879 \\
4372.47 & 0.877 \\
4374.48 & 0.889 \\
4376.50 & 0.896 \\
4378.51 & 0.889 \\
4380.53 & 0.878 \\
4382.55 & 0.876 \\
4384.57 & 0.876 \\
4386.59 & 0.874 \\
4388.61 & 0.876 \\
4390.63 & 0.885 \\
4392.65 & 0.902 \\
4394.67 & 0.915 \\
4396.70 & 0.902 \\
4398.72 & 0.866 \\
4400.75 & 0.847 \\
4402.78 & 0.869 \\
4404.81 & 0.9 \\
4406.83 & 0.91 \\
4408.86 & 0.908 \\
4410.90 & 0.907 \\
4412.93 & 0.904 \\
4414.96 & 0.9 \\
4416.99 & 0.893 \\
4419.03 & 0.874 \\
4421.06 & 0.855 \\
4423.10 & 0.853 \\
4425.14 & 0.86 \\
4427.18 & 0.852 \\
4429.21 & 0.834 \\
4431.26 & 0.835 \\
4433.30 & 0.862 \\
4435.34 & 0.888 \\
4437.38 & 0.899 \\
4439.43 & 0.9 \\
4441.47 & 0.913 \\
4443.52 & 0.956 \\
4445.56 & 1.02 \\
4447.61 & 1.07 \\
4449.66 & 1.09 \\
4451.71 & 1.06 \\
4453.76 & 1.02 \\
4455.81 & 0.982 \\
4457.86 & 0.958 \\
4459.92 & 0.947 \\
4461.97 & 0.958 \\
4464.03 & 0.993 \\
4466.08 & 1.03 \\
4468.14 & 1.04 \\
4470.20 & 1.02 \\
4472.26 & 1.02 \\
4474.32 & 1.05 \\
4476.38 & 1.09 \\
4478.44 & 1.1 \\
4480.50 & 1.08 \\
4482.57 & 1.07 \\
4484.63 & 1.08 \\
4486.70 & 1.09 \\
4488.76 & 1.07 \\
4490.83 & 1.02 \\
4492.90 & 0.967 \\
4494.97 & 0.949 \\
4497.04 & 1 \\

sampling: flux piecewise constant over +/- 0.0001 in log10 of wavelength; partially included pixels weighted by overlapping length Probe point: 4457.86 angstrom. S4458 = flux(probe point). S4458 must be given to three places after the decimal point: 0.958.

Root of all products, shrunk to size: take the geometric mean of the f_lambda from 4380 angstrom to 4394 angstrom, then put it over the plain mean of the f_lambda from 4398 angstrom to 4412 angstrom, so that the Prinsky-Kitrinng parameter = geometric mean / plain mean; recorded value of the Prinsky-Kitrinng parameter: 0.99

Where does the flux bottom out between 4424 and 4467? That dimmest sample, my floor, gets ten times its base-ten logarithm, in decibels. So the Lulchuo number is -0.8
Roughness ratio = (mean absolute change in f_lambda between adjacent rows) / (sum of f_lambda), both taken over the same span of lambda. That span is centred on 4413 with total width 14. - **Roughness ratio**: 0.0010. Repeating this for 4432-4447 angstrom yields 0.0041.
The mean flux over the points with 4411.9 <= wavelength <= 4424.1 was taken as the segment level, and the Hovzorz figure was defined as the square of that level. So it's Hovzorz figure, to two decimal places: 0.77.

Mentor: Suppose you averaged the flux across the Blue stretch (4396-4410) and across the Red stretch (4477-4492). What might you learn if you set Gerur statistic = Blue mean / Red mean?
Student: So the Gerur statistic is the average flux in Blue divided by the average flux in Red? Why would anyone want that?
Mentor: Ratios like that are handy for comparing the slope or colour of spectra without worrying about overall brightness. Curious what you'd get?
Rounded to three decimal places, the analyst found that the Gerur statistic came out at 0.826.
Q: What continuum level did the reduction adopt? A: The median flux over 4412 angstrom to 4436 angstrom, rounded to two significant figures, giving 0.86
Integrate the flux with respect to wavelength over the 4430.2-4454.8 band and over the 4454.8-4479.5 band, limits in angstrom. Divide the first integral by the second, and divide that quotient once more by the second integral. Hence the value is 0.037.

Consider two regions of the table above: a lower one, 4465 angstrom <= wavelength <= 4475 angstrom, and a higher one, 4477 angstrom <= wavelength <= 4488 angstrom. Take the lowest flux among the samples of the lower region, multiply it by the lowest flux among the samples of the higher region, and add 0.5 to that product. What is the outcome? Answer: 1.59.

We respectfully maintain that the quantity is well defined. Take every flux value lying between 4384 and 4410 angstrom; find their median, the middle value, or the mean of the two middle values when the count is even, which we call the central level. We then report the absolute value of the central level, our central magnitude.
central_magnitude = 0.885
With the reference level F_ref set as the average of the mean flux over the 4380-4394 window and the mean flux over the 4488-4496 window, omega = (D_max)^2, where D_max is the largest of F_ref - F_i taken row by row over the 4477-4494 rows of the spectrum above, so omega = 0.001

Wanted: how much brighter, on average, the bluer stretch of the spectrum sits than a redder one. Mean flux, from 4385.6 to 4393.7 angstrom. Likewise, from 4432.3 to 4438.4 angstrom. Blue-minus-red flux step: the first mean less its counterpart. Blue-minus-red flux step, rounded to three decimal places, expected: 0.001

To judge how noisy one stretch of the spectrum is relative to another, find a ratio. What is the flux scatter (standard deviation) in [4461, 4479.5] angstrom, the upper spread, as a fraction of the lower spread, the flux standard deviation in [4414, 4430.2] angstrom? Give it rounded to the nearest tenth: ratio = 2.0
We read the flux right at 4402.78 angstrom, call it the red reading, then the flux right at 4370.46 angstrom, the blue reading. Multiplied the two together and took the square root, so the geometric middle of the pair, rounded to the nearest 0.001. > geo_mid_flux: 0.874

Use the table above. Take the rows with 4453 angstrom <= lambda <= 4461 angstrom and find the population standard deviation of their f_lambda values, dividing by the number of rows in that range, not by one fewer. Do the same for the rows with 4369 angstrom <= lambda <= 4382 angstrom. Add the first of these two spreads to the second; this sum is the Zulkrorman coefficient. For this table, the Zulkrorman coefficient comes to 0.035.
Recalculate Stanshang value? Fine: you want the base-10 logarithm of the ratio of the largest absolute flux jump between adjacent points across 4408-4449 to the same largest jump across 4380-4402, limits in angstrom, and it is 0.25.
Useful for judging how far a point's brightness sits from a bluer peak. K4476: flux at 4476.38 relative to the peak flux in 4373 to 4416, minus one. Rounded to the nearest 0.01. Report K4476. 0.19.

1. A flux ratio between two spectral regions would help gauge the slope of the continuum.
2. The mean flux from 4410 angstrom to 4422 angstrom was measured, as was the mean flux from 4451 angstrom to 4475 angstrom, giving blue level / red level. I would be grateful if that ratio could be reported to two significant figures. 0.88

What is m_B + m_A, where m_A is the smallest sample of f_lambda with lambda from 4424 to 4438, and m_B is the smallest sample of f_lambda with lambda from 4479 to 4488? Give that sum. 1.90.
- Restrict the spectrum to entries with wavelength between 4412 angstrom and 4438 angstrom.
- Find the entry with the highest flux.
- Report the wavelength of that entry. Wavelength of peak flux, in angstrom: 4412.93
